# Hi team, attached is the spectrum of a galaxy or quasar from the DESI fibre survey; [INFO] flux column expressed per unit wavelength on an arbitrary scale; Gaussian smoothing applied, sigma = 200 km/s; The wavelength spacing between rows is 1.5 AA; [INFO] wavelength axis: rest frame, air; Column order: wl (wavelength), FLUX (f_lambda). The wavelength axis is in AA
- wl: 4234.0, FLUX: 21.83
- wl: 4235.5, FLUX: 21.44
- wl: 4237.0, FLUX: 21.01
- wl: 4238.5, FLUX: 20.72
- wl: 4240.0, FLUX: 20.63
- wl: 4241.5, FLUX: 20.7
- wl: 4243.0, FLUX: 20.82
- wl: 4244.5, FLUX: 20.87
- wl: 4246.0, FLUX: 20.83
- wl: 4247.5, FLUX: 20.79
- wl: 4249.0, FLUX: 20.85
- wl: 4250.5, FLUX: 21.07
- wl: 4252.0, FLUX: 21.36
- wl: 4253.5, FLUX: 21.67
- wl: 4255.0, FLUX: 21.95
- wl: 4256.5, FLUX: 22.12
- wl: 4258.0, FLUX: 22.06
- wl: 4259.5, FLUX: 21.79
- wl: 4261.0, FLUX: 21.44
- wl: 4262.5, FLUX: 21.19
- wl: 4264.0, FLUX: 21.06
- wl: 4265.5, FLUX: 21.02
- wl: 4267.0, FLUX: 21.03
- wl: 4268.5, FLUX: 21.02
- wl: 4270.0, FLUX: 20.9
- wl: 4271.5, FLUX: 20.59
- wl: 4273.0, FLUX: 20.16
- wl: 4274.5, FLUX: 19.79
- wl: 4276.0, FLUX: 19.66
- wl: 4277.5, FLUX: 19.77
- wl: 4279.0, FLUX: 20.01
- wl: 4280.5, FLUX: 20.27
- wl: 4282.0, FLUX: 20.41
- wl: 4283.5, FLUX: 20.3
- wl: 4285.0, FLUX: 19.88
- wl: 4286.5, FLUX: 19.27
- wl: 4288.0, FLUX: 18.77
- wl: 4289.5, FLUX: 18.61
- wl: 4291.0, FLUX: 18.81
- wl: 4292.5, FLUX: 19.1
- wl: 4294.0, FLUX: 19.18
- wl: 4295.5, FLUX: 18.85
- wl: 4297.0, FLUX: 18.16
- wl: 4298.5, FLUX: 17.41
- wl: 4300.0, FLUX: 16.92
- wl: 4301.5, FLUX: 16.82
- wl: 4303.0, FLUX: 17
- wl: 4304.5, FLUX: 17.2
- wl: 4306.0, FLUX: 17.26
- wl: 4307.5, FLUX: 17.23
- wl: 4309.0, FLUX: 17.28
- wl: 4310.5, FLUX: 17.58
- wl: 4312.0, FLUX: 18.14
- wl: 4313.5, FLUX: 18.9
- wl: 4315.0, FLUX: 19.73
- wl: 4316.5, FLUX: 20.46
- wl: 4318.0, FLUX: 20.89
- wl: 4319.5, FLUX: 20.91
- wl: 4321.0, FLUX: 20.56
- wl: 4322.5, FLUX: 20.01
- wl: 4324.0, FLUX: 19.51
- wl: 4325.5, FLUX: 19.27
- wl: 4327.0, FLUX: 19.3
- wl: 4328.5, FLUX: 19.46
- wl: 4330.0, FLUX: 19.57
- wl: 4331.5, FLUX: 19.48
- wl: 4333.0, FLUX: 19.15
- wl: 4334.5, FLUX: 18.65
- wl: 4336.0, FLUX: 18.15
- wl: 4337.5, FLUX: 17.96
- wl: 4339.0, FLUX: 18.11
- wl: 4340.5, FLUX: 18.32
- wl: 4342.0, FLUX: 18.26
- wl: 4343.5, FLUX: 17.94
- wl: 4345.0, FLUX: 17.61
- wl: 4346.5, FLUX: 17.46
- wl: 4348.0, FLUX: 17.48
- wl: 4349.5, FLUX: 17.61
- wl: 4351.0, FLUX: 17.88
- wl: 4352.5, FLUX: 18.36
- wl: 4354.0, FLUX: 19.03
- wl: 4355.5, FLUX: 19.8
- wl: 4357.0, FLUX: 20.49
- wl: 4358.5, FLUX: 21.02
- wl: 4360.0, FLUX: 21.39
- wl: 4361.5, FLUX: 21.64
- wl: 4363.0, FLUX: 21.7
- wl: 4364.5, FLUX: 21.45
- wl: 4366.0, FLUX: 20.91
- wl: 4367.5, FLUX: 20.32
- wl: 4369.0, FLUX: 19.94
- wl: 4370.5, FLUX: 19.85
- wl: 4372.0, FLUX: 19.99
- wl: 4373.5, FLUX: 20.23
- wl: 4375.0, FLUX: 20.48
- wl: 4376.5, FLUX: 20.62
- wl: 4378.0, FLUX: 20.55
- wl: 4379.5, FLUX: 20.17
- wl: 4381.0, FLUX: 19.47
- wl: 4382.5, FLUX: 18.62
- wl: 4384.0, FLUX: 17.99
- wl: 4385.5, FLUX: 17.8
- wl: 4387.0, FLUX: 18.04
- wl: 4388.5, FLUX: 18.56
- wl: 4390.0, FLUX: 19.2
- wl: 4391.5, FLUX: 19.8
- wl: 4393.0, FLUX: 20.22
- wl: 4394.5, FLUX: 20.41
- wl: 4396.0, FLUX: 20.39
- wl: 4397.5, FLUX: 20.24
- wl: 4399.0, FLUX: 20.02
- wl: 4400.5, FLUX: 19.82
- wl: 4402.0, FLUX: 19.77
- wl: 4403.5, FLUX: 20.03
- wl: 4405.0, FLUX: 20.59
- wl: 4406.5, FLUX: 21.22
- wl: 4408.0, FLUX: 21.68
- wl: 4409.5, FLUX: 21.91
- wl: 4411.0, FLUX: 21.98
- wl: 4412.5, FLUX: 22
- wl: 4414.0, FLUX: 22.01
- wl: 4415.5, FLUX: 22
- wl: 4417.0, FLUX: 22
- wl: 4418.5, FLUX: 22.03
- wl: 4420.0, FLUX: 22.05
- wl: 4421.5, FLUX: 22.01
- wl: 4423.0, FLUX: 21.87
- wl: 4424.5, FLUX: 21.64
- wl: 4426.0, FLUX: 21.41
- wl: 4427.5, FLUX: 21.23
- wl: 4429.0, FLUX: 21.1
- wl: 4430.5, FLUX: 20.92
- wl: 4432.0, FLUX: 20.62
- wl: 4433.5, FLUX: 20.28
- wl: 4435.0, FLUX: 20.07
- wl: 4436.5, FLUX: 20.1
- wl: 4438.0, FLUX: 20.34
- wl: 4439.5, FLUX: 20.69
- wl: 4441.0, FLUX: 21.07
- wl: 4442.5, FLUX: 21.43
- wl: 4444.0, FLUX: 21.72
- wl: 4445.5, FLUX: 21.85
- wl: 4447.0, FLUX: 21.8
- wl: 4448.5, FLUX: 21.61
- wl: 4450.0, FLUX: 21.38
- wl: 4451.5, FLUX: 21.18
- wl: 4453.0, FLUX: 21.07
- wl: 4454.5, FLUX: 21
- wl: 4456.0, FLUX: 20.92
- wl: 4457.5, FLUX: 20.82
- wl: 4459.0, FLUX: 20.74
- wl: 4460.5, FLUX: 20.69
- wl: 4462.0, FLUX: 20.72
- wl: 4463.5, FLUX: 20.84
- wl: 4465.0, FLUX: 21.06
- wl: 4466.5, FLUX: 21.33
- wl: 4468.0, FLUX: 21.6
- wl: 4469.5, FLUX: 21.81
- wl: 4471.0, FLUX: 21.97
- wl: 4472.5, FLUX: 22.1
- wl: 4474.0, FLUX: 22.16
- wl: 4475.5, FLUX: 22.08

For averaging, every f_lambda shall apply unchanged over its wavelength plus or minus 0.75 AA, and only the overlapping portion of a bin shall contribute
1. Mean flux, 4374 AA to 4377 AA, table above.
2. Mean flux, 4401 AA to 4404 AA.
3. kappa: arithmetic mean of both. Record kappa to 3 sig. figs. 20.2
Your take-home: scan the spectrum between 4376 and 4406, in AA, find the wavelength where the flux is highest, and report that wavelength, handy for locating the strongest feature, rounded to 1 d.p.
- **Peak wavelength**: 4376.5 AA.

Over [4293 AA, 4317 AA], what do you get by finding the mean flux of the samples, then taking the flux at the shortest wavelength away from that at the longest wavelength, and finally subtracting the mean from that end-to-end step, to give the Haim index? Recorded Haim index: -16.7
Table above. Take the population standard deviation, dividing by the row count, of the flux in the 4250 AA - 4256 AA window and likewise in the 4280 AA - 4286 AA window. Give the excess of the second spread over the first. -0.13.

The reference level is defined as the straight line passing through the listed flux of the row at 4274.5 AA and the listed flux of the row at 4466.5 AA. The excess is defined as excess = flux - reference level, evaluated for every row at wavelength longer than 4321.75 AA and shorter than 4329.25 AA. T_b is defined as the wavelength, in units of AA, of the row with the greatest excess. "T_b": 4322.5 AA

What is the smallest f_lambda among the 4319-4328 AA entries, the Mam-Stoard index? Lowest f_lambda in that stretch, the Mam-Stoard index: 19.27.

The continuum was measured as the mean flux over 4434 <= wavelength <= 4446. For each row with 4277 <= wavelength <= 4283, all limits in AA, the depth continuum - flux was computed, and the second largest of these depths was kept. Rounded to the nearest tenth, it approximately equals 0.9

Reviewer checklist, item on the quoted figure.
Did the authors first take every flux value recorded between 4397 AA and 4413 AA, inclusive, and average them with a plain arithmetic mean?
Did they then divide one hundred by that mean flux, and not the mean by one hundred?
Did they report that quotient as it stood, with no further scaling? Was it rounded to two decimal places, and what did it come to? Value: 4.80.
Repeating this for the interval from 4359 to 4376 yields 4.83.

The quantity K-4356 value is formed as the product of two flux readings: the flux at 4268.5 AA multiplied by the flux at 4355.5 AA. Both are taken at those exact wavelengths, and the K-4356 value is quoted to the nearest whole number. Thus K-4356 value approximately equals 416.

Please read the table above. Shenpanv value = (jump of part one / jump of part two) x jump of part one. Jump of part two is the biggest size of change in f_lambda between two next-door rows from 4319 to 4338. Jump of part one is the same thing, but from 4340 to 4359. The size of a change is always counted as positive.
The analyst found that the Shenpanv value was 1.08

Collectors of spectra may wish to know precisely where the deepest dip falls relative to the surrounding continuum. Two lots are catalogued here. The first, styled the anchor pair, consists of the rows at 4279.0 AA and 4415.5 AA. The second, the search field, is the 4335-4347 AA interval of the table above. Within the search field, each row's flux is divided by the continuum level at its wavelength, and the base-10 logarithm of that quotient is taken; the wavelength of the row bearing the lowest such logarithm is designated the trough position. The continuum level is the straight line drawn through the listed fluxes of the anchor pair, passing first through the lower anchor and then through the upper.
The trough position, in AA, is 4346.5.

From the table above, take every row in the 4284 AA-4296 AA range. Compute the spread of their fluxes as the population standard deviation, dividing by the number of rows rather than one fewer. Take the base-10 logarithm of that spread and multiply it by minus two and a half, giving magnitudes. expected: 1.1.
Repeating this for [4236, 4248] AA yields 2.4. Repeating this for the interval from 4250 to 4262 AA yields 1.2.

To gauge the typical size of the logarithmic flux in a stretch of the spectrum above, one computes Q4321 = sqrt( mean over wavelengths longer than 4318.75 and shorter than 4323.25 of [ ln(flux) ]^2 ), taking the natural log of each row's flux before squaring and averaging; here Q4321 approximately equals 3.02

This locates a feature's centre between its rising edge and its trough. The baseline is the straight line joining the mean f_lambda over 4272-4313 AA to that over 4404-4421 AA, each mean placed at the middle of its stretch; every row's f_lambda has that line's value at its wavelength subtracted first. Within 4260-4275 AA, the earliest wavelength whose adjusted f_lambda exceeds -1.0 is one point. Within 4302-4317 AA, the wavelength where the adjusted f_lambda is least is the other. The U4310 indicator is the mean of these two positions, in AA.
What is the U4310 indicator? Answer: 4282.0 AA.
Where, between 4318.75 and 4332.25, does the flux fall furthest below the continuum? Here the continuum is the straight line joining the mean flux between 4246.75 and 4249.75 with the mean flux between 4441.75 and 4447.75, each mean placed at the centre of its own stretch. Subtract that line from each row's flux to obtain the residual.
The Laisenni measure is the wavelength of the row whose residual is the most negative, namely 4325.5 AA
